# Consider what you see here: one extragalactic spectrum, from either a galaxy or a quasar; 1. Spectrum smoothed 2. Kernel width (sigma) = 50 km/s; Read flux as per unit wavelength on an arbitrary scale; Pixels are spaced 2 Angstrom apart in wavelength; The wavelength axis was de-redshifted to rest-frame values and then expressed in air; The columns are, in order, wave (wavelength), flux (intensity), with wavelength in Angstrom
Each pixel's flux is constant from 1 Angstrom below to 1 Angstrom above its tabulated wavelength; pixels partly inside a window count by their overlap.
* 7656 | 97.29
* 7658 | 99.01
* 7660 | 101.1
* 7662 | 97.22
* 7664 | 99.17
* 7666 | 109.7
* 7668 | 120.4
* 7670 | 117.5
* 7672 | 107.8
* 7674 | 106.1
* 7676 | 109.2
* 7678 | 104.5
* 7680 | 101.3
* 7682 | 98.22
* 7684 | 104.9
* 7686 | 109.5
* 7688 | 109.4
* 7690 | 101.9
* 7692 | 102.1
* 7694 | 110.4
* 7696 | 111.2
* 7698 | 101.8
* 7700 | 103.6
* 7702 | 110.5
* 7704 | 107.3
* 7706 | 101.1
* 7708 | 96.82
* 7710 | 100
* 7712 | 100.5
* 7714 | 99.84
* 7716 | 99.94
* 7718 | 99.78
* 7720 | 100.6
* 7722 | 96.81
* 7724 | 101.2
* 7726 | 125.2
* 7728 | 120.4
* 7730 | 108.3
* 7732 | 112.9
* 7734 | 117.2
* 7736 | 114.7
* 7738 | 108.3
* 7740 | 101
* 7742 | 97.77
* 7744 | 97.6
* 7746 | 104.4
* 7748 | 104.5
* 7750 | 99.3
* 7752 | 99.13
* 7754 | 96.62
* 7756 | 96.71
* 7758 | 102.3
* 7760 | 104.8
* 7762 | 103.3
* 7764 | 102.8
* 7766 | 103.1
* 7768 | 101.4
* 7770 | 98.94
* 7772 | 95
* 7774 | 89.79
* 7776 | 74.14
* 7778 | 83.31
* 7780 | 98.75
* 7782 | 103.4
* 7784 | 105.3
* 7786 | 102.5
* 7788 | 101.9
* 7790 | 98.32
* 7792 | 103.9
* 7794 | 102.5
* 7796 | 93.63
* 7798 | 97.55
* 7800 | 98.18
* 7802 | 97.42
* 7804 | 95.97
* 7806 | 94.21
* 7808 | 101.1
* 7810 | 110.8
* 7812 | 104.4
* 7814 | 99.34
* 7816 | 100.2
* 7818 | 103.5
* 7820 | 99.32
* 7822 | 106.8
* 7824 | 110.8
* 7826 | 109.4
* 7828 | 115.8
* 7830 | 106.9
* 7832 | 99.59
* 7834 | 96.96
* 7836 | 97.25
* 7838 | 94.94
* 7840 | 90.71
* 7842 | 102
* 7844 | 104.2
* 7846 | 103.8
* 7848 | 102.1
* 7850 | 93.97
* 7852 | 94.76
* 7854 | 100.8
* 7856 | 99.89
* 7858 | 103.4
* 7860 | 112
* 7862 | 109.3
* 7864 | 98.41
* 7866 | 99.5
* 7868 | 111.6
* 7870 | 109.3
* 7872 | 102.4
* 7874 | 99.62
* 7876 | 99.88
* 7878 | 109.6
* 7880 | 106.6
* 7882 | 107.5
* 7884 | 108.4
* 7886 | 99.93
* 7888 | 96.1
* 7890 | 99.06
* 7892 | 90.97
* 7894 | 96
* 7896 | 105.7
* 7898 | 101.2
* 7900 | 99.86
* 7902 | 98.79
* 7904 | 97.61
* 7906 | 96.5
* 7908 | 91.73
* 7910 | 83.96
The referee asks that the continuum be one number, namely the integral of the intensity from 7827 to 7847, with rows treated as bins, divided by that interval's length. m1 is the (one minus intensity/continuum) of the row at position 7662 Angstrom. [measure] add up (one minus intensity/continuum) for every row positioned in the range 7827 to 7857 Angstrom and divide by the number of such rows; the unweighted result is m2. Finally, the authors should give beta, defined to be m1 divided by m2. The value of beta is 4.1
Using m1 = 0.04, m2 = 0.01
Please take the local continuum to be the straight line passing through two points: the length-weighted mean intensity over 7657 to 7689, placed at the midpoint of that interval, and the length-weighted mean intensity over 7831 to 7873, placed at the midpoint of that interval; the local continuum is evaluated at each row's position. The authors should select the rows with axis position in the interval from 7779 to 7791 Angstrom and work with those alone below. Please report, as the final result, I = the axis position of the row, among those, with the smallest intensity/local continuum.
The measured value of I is 7790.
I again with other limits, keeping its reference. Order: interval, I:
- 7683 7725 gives 7708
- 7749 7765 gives 7754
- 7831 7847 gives 7840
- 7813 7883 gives 7840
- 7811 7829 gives 7814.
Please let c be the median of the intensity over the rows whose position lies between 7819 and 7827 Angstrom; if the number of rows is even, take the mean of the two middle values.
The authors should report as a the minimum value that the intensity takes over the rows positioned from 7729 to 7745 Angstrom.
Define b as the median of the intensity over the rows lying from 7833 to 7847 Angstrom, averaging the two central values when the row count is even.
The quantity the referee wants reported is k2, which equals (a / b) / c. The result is 0.0093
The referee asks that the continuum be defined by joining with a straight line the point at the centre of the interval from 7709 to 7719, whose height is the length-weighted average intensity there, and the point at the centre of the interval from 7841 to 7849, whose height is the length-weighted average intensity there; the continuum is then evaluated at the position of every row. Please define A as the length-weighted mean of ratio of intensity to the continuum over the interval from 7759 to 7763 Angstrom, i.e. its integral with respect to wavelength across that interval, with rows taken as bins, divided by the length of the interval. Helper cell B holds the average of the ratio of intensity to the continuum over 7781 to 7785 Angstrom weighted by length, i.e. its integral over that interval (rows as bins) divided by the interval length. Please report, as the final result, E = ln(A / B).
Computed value 0.00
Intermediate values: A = 1.03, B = 1.03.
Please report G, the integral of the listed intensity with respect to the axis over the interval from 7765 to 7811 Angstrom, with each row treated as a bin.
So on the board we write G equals 4502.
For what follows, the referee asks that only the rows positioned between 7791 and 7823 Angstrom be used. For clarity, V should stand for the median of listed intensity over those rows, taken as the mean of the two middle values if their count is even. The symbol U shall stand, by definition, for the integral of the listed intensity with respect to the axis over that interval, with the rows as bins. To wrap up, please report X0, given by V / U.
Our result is 0.0310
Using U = 3218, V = 100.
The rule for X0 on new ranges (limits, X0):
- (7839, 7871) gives 0.0312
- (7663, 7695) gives 0.0312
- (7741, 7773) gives 0.0312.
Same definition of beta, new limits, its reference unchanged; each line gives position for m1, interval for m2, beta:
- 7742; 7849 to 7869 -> -3.0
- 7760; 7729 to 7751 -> 0.7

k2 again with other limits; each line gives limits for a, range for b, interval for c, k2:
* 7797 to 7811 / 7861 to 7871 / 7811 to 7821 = 0.0086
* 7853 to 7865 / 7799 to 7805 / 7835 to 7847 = 0.0101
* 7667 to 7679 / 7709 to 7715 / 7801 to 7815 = 0.0105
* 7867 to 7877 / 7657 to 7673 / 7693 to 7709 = 0.0090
